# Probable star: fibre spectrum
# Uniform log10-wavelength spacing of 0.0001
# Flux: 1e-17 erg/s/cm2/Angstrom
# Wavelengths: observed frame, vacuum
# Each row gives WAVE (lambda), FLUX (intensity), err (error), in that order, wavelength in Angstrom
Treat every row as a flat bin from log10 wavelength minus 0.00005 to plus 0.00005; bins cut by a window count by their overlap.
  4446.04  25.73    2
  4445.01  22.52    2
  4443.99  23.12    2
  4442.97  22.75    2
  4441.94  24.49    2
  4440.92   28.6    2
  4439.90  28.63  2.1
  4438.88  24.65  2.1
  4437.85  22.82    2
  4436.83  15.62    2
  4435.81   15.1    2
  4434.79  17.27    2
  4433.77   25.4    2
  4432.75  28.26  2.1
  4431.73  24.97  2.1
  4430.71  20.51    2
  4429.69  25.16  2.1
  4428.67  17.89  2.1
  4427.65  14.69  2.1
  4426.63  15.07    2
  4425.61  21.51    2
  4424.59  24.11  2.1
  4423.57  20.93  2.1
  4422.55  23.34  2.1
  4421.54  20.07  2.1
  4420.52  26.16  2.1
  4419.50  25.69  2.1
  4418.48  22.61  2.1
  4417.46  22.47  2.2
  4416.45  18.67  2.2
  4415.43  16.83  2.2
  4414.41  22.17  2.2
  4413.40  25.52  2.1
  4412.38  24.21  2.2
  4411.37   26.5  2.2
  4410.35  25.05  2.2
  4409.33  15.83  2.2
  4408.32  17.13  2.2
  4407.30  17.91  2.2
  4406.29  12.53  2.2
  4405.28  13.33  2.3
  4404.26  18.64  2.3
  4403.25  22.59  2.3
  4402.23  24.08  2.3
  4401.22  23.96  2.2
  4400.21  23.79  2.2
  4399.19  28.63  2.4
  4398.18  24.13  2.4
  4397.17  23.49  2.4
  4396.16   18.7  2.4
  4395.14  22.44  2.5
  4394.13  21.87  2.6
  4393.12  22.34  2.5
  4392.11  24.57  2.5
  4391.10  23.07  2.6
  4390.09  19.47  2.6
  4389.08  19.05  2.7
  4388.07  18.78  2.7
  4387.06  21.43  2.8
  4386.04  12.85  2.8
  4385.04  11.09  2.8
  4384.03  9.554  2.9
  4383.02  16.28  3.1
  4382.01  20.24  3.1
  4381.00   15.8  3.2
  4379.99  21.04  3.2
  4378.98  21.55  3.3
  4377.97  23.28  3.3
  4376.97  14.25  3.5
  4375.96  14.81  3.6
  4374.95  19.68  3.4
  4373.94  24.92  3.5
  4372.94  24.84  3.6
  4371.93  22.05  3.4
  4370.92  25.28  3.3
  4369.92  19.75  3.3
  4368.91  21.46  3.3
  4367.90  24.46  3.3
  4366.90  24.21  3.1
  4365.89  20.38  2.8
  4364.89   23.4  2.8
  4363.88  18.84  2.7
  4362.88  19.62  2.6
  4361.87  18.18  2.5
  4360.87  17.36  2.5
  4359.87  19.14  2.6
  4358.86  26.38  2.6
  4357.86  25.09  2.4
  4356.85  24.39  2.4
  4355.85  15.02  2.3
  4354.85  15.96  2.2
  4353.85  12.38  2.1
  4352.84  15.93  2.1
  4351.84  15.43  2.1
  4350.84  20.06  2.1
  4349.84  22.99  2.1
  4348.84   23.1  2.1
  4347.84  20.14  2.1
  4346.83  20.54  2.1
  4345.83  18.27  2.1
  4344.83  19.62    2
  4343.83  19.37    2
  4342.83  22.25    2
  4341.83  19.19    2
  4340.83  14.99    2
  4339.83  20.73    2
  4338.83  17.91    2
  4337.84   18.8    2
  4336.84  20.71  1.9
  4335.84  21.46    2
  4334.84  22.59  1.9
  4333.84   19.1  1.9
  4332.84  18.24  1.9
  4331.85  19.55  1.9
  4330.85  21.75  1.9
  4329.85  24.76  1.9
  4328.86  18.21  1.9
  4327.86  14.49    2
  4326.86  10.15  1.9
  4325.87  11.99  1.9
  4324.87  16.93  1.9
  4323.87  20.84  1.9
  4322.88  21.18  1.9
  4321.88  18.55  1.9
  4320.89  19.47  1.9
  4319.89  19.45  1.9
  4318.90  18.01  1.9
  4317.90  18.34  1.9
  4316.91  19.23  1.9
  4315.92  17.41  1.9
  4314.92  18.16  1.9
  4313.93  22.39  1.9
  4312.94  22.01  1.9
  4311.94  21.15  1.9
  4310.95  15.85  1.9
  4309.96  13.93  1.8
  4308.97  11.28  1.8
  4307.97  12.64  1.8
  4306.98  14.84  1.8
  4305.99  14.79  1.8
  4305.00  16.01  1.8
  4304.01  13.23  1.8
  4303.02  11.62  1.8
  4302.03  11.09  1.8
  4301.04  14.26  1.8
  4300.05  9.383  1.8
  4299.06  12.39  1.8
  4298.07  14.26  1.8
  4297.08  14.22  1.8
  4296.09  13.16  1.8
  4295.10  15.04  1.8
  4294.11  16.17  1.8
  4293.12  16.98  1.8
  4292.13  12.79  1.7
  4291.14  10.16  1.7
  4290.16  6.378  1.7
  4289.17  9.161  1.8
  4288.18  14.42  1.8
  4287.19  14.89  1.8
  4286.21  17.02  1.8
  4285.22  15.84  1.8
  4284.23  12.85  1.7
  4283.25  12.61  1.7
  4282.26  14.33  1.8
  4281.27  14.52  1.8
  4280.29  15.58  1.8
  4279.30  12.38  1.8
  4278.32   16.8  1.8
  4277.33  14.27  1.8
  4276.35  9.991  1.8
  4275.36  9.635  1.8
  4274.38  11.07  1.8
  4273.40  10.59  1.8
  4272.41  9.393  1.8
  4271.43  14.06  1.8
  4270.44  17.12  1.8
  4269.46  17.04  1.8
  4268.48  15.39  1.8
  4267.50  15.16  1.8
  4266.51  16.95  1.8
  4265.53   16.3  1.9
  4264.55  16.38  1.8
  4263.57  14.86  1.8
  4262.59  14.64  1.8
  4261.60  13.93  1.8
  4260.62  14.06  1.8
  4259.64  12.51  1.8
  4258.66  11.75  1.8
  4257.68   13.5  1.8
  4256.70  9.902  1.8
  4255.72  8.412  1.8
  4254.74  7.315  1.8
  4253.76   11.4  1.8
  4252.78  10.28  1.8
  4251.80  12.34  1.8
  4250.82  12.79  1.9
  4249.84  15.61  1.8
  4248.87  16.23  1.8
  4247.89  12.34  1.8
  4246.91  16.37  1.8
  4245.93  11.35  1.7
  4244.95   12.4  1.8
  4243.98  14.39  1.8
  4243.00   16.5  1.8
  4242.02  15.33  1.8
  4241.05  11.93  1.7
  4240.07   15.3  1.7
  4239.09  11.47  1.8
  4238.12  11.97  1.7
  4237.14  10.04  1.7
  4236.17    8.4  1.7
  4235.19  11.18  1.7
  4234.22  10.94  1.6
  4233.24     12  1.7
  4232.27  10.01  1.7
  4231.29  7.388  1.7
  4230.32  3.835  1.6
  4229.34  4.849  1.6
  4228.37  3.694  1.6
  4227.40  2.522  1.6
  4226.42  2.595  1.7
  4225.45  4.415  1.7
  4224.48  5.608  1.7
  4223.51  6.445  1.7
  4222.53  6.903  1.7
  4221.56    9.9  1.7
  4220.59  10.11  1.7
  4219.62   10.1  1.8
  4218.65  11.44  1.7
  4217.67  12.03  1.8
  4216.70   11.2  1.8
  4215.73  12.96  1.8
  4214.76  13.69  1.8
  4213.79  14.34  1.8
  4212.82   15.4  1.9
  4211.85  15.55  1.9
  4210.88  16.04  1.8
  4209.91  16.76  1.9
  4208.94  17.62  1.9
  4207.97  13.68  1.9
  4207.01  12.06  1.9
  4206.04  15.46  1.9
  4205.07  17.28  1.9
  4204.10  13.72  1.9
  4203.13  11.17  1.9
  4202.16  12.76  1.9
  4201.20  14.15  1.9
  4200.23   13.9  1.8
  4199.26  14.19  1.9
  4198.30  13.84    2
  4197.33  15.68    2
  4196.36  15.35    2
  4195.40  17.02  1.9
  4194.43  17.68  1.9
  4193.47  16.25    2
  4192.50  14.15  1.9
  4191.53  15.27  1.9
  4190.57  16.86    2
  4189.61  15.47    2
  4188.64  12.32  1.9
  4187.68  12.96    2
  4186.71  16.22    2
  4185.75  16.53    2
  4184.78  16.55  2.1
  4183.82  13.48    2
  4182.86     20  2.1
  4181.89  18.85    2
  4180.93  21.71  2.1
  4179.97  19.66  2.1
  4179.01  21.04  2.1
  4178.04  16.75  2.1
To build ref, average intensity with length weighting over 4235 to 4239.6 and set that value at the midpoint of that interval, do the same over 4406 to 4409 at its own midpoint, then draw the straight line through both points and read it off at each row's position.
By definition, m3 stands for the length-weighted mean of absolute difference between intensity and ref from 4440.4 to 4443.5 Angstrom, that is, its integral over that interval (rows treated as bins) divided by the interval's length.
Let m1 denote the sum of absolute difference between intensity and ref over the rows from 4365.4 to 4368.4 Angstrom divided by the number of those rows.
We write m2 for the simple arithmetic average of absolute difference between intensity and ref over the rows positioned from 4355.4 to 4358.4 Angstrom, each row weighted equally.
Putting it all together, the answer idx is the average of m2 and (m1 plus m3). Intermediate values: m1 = 8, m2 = 7.0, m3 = 8.0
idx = 11.6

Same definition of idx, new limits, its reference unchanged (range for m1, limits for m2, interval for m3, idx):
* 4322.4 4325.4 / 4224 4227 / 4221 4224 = 7.3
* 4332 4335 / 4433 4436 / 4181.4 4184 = 9.4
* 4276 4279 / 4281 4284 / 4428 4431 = 4.5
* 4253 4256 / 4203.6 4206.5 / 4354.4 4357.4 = 6.2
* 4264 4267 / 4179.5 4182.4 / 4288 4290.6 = 10.1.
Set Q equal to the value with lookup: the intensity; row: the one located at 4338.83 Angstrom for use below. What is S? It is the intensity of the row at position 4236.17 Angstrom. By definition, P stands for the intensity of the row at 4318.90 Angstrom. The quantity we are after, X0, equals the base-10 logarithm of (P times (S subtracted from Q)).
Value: 2.23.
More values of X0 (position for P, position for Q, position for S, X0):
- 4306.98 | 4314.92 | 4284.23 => 1.90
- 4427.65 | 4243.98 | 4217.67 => 1.54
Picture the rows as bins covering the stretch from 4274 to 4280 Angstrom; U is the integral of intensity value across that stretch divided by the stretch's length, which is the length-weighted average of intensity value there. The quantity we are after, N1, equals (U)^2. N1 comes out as 156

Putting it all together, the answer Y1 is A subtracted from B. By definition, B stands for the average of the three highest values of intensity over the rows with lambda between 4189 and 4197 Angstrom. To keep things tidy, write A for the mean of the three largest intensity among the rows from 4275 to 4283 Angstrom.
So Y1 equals 2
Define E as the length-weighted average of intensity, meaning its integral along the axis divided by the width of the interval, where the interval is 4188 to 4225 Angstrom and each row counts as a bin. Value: 14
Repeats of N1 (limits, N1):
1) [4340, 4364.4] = 375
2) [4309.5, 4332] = 339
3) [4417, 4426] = 529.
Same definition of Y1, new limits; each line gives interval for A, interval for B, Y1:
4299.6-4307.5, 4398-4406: 10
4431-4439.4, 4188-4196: -9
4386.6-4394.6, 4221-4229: -16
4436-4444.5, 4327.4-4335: -4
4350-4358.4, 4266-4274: -6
